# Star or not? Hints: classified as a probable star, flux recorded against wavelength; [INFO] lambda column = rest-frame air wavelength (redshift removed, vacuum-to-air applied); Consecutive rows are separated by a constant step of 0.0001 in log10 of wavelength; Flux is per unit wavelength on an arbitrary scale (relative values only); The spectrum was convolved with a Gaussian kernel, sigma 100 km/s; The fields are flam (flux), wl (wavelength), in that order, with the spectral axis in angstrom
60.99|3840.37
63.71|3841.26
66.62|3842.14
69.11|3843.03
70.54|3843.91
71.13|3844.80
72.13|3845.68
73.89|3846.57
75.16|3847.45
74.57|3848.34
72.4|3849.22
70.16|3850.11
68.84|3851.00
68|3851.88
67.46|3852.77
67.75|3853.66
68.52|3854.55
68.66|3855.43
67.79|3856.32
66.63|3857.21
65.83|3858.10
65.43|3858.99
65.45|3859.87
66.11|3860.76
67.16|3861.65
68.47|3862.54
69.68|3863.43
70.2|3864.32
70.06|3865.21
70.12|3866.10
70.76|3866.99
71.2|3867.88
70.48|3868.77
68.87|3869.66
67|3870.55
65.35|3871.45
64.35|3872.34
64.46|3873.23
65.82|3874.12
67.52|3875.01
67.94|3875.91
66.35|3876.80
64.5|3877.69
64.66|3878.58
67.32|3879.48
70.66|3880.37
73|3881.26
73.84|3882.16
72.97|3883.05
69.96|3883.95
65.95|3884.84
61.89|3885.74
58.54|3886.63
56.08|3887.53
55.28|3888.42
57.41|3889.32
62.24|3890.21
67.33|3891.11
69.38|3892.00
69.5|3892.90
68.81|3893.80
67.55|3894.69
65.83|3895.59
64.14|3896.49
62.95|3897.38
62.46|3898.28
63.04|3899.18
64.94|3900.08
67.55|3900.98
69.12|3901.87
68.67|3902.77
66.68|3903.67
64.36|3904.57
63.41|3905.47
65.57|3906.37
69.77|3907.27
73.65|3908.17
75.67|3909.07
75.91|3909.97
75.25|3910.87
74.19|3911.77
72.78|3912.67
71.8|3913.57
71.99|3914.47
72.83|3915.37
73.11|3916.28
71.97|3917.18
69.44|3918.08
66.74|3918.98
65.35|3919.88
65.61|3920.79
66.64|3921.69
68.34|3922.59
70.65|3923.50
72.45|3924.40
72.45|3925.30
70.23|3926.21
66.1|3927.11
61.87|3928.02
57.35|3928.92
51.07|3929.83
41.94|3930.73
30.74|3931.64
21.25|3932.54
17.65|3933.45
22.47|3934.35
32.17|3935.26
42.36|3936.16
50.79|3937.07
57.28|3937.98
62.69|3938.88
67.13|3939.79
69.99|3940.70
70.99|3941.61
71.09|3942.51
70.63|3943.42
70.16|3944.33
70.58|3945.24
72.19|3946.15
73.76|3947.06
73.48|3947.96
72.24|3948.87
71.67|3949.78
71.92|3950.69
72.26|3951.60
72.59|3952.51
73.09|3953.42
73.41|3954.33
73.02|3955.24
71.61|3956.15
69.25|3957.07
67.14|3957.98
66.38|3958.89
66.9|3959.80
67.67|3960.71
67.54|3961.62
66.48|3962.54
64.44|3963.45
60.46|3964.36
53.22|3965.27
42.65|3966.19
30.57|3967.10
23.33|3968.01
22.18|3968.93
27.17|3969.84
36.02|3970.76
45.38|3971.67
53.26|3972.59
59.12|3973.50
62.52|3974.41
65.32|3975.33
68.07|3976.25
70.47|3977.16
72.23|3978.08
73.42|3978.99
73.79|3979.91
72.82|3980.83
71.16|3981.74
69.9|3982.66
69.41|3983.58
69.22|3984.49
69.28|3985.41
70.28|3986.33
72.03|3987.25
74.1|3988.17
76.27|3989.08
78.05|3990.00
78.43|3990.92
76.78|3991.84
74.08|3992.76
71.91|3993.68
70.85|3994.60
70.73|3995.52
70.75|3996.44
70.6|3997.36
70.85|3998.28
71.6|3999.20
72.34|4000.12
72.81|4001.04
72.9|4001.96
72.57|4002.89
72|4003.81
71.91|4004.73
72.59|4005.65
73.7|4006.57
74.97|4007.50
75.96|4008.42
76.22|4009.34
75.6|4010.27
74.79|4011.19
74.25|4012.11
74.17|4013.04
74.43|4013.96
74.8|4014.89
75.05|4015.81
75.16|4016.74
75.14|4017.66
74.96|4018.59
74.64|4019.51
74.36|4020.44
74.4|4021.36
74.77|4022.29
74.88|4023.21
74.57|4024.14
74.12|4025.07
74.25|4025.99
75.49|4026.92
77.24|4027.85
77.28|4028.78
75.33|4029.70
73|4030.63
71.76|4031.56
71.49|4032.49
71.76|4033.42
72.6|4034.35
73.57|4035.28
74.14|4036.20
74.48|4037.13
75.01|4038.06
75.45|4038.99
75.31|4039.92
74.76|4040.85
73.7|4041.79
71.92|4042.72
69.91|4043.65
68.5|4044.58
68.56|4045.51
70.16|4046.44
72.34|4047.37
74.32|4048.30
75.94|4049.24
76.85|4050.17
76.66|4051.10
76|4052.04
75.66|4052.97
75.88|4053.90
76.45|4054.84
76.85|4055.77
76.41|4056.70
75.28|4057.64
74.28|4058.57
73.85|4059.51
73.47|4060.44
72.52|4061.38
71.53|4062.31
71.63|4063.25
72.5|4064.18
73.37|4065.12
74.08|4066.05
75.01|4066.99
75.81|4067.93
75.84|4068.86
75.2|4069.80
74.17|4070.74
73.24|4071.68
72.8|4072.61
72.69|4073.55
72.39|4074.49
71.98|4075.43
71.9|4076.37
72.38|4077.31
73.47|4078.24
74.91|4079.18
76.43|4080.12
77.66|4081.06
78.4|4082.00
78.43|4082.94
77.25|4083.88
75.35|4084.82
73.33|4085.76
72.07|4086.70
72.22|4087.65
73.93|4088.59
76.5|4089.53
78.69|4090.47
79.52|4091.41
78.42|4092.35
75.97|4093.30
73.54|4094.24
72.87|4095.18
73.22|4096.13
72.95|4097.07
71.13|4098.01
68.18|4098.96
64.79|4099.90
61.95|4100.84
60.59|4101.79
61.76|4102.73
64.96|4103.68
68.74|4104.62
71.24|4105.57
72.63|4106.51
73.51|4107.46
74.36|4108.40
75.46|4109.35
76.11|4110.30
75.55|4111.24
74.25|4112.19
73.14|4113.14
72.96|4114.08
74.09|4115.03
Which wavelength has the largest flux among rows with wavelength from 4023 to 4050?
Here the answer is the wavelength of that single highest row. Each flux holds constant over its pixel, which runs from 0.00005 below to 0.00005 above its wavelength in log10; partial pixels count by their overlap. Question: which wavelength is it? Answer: 4028.78 angstrom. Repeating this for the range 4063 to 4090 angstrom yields 4082.94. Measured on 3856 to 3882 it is 3881.26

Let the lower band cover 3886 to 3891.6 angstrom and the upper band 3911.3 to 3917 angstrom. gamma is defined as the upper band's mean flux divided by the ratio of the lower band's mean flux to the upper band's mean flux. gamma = 89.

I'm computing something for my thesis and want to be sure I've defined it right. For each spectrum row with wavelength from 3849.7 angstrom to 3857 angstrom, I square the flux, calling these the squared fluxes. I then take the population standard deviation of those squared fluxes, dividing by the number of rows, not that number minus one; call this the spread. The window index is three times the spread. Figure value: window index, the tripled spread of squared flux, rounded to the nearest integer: 333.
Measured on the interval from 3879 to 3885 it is 1173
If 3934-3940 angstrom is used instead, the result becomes 4137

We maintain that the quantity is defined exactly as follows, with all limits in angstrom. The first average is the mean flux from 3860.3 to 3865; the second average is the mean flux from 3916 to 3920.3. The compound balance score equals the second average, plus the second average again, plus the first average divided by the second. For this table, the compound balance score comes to 140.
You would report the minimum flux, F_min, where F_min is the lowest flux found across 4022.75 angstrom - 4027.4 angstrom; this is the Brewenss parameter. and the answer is 74.12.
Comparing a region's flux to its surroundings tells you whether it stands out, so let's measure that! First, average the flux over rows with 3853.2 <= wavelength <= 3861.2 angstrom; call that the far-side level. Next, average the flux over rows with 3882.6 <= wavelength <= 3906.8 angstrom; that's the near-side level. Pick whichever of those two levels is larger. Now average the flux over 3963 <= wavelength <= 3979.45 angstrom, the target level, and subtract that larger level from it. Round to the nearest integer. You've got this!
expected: -15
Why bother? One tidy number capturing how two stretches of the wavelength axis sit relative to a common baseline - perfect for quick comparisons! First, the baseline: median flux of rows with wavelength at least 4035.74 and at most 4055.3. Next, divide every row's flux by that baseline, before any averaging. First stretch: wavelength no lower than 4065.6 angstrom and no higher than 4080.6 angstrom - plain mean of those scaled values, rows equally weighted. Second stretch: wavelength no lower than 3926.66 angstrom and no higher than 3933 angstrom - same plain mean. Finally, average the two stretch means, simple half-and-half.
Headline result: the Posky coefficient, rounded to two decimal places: 0.81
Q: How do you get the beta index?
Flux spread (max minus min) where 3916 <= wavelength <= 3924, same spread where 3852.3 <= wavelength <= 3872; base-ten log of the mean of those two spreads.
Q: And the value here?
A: 0.83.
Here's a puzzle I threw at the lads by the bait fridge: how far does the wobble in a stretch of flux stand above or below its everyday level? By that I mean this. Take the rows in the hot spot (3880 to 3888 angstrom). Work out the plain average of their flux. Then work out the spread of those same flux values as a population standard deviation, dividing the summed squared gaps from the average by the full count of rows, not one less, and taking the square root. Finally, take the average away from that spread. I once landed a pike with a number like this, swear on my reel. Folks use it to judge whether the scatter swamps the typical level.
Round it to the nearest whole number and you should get -61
